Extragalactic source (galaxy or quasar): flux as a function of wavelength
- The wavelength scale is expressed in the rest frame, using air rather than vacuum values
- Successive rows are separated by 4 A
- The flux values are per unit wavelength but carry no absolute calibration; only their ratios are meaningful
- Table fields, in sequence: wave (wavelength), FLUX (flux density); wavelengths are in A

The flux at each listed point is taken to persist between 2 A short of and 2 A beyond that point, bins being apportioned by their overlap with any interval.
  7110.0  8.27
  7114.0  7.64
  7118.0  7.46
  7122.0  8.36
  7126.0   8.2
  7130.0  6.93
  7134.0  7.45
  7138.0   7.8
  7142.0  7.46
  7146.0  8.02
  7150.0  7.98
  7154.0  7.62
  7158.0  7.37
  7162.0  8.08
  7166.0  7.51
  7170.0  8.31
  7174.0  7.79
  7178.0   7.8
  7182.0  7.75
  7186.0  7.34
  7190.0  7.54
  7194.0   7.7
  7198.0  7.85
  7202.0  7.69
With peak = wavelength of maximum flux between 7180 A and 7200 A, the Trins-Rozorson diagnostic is 7198.0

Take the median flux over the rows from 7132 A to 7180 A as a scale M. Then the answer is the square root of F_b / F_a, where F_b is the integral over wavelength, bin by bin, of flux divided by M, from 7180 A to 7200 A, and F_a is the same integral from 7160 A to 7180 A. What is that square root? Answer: 0.98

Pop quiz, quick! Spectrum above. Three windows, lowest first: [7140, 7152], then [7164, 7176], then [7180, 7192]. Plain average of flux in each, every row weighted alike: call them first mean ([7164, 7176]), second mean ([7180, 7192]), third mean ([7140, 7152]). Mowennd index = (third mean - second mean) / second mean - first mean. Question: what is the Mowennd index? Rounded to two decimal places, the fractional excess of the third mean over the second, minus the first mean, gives -7.83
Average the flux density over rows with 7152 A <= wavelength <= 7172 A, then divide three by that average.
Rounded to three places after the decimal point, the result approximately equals 0.386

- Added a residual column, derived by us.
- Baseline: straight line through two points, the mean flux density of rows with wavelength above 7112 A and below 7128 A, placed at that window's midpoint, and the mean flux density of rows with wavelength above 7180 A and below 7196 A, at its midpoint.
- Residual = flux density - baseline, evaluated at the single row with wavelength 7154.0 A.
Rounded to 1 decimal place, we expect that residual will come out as -0.1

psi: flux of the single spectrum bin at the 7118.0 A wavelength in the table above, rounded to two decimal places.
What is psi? 7.46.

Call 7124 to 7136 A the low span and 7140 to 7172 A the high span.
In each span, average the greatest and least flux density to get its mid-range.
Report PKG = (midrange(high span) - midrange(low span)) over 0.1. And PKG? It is 2.75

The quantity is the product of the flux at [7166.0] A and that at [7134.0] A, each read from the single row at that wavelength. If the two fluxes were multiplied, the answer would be 55.9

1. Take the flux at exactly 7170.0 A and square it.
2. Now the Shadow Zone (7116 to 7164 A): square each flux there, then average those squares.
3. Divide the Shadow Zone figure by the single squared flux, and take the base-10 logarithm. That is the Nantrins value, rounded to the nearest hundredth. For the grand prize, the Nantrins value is -0.06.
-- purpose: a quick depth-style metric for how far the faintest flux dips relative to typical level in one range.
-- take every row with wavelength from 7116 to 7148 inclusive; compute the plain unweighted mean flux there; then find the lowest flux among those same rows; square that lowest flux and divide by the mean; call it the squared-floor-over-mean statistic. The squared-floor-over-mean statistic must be 6.23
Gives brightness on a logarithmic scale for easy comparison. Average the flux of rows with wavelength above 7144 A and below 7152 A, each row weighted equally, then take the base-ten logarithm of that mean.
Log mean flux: 0.903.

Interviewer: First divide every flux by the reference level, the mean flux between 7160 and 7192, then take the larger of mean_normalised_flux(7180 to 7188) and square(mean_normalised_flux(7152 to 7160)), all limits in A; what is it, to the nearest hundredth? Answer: 0.97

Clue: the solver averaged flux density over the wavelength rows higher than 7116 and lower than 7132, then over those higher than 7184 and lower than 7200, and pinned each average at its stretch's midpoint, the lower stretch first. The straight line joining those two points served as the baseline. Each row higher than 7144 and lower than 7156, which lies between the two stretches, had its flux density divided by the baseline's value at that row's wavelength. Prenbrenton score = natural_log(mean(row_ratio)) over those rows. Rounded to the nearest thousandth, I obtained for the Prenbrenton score 0.024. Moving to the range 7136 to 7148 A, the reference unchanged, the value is 0.007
